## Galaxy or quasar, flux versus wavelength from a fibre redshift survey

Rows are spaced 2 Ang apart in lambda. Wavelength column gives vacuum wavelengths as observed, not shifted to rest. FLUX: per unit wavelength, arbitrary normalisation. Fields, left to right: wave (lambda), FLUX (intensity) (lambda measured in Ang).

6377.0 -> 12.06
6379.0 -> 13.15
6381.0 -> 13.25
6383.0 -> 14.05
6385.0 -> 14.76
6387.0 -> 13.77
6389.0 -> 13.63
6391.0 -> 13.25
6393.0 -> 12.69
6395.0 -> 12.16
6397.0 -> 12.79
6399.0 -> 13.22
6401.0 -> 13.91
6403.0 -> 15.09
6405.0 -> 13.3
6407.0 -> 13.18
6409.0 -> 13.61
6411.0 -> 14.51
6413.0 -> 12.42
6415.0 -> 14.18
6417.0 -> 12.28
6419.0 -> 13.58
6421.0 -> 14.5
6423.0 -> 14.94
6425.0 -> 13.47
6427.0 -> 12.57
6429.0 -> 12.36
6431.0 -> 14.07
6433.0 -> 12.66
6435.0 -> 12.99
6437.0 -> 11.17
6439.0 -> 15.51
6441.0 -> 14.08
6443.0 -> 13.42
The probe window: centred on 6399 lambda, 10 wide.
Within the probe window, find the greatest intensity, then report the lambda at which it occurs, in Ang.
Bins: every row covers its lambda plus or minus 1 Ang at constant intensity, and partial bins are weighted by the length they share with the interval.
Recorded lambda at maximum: 6403.0 Ang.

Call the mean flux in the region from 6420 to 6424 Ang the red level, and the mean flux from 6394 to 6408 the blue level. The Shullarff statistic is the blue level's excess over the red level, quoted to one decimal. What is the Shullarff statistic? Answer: -1.3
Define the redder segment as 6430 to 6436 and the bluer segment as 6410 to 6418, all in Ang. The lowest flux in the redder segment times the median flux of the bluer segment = 168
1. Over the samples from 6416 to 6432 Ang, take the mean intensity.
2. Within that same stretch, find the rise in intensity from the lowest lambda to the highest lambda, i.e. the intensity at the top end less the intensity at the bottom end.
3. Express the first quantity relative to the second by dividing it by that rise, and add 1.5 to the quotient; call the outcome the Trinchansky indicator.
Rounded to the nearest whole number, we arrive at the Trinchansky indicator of 9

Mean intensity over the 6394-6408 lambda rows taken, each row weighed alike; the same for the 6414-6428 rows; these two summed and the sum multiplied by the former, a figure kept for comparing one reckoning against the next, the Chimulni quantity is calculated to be 362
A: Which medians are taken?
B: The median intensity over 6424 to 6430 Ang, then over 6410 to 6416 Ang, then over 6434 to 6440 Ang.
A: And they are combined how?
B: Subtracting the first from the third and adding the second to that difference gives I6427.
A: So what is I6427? 14.6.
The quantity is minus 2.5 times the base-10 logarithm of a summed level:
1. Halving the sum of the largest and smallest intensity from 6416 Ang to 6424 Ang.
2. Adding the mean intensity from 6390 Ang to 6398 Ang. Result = -3.55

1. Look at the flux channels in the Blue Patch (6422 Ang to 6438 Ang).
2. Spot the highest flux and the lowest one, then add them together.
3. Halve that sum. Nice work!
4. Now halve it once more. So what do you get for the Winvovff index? 6.53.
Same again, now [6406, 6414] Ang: 6.73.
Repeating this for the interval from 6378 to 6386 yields 6.98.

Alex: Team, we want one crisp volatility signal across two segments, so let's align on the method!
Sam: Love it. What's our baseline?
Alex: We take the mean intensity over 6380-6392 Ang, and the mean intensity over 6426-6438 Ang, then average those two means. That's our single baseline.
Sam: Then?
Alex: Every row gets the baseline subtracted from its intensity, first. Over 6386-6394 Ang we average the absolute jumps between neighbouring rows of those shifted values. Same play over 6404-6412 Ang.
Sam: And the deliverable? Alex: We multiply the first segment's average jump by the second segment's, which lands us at 0.2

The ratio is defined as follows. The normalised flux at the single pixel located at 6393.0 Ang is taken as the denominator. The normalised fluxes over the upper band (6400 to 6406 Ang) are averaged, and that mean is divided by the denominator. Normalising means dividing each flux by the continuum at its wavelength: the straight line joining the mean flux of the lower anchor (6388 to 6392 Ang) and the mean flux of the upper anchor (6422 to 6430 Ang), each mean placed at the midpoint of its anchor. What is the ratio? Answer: 1.114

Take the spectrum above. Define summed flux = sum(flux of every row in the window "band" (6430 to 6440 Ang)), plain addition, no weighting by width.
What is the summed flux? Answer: 66.4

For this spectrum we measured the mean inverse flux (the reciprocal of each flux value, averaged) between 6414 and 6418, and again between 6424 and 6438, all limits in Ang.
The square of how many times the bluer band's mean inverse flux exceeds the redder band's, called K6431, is 0.93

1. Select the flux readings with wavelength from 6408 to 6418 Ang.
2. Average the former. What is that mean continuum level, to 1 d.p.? 13.4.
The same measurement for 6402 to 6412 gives 13.9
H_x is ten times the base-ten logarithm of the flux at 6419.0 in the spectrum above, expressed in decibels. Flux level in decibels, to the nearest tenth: 11.3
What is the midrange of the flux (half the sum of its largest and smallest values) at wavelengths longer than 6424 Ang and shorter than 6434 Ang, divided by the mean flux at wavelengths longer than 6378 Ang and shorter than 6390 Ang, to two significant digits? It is 0.96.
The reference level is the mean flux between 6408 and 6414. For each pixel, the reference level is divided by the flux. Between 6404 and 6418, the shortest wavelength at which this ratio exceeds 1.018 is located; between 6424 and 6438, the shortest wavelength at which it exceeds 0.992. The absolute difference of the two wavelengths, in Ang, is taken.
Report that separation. 18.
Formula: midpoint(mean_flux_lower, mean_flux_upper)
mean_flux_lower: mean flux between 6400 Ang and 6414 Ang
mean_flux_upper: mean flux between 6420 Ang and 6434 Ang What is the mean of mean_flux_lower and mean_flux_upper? 13.6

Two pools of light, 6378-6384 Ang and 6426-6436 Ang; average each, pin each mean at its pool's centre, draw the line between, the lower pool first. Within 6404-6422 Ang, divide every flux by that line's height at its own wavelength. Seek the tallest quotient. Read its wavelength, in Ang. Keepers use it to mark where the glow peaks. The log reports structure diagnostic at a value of 6421.0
